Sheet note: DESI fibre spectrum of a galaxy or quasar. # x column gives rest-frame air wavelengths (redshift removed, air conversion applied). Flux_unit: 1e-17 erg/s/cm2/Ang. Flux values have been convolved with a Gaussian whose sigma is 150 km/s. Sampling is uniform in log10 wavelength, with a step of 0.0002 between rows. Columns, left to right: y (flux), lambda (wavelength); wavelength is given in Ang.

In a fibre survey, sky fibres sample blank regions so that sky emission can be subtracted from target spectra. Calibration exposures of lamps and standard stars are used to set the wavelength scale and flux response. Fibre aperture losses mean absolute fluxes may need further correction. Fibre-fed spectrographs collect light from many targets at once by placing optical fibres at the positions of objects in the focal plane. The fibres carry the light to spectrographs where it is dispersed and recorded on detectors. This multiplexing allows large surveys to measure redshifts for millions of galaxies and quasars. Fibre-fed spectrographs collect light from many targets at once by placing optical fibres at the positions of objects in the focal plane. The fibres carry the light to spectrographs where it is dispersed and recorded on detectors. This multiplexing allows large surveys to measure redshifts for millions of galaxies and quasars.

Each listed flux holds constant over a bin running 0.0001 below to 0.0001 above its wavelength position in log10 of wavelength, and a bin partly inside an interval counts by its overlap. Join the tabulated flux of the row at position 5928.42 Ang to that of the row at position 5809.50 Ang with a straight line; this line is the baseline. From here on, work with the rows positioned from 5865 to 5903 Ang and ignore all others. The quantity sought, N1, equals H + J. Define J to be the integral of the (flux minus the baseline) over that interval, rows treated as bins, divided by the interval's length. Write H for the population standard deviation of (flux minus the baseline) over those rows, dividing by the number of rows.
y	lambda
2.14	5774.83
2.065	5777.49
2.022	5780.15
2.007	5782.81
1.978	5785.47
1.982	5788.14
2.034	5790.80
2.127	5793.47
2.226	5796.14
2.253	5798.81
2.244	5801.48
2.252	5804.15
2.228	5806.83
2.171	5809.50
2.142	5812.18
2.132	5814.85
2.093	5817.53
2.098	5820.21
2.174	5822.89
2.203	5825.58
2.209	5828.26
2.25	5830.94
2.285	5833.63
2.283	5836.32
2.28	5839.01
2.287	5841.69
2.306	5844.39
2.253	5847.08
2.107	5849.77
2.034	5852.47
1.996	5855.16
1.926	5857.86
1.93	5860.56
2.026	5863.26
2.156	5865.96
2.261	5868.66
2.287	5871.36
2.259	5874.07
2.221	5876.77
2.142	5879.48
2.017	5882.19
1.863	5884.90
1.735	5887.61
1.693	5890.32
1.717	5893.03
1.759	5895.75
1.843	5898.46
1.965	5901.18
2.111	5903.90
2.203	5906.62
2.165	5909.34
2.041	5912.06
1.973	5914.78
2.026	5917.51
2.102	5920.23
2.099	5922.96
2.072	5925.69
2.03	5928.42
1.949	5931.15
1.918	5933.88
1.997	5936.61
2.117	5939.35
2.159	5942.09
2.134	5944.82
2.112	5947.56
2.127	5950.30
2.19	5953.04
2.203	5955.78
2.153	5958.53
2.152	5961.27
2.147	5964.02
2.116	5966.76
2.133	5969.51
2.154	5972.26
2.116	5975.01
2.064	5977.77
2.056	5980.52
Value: 0.117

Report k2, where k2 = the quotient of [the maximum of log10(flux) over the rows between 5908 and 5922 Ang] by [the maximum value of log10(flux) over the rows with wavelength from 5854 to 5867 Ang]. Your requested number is 1.01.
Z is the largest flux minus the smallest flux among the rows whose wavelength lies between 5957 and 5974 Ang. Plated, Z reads 0.038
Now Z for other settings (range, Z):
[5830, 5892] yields 0.613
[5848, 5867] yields 0.230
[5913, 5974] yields 0.285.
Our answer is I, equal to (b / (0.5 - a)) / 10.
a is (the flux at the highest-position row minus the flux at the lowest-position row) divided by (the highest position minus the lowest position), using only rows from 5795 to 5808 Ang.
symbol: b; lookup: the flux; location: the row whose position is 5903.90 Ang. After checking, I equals 0.42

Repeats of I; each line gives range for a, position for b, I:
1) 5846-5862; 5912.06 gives 0.39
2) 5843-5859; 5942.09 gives 0.41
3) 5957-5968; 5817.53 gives 0.41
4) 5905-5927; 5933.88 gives 0.38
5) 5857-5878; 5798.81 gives 0.47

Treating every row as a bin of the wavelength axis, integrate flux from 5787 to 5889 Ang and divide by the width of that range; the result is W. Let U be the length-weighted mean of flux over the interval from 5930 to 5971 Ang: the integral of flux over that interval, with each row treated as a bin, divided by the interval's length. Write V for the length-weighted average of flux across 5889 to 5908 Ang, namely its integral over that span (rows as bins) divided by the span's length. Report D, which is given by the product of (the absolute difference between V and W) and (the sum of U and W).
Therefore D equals 1.04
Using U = 2.11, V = 1.90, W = 2.14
